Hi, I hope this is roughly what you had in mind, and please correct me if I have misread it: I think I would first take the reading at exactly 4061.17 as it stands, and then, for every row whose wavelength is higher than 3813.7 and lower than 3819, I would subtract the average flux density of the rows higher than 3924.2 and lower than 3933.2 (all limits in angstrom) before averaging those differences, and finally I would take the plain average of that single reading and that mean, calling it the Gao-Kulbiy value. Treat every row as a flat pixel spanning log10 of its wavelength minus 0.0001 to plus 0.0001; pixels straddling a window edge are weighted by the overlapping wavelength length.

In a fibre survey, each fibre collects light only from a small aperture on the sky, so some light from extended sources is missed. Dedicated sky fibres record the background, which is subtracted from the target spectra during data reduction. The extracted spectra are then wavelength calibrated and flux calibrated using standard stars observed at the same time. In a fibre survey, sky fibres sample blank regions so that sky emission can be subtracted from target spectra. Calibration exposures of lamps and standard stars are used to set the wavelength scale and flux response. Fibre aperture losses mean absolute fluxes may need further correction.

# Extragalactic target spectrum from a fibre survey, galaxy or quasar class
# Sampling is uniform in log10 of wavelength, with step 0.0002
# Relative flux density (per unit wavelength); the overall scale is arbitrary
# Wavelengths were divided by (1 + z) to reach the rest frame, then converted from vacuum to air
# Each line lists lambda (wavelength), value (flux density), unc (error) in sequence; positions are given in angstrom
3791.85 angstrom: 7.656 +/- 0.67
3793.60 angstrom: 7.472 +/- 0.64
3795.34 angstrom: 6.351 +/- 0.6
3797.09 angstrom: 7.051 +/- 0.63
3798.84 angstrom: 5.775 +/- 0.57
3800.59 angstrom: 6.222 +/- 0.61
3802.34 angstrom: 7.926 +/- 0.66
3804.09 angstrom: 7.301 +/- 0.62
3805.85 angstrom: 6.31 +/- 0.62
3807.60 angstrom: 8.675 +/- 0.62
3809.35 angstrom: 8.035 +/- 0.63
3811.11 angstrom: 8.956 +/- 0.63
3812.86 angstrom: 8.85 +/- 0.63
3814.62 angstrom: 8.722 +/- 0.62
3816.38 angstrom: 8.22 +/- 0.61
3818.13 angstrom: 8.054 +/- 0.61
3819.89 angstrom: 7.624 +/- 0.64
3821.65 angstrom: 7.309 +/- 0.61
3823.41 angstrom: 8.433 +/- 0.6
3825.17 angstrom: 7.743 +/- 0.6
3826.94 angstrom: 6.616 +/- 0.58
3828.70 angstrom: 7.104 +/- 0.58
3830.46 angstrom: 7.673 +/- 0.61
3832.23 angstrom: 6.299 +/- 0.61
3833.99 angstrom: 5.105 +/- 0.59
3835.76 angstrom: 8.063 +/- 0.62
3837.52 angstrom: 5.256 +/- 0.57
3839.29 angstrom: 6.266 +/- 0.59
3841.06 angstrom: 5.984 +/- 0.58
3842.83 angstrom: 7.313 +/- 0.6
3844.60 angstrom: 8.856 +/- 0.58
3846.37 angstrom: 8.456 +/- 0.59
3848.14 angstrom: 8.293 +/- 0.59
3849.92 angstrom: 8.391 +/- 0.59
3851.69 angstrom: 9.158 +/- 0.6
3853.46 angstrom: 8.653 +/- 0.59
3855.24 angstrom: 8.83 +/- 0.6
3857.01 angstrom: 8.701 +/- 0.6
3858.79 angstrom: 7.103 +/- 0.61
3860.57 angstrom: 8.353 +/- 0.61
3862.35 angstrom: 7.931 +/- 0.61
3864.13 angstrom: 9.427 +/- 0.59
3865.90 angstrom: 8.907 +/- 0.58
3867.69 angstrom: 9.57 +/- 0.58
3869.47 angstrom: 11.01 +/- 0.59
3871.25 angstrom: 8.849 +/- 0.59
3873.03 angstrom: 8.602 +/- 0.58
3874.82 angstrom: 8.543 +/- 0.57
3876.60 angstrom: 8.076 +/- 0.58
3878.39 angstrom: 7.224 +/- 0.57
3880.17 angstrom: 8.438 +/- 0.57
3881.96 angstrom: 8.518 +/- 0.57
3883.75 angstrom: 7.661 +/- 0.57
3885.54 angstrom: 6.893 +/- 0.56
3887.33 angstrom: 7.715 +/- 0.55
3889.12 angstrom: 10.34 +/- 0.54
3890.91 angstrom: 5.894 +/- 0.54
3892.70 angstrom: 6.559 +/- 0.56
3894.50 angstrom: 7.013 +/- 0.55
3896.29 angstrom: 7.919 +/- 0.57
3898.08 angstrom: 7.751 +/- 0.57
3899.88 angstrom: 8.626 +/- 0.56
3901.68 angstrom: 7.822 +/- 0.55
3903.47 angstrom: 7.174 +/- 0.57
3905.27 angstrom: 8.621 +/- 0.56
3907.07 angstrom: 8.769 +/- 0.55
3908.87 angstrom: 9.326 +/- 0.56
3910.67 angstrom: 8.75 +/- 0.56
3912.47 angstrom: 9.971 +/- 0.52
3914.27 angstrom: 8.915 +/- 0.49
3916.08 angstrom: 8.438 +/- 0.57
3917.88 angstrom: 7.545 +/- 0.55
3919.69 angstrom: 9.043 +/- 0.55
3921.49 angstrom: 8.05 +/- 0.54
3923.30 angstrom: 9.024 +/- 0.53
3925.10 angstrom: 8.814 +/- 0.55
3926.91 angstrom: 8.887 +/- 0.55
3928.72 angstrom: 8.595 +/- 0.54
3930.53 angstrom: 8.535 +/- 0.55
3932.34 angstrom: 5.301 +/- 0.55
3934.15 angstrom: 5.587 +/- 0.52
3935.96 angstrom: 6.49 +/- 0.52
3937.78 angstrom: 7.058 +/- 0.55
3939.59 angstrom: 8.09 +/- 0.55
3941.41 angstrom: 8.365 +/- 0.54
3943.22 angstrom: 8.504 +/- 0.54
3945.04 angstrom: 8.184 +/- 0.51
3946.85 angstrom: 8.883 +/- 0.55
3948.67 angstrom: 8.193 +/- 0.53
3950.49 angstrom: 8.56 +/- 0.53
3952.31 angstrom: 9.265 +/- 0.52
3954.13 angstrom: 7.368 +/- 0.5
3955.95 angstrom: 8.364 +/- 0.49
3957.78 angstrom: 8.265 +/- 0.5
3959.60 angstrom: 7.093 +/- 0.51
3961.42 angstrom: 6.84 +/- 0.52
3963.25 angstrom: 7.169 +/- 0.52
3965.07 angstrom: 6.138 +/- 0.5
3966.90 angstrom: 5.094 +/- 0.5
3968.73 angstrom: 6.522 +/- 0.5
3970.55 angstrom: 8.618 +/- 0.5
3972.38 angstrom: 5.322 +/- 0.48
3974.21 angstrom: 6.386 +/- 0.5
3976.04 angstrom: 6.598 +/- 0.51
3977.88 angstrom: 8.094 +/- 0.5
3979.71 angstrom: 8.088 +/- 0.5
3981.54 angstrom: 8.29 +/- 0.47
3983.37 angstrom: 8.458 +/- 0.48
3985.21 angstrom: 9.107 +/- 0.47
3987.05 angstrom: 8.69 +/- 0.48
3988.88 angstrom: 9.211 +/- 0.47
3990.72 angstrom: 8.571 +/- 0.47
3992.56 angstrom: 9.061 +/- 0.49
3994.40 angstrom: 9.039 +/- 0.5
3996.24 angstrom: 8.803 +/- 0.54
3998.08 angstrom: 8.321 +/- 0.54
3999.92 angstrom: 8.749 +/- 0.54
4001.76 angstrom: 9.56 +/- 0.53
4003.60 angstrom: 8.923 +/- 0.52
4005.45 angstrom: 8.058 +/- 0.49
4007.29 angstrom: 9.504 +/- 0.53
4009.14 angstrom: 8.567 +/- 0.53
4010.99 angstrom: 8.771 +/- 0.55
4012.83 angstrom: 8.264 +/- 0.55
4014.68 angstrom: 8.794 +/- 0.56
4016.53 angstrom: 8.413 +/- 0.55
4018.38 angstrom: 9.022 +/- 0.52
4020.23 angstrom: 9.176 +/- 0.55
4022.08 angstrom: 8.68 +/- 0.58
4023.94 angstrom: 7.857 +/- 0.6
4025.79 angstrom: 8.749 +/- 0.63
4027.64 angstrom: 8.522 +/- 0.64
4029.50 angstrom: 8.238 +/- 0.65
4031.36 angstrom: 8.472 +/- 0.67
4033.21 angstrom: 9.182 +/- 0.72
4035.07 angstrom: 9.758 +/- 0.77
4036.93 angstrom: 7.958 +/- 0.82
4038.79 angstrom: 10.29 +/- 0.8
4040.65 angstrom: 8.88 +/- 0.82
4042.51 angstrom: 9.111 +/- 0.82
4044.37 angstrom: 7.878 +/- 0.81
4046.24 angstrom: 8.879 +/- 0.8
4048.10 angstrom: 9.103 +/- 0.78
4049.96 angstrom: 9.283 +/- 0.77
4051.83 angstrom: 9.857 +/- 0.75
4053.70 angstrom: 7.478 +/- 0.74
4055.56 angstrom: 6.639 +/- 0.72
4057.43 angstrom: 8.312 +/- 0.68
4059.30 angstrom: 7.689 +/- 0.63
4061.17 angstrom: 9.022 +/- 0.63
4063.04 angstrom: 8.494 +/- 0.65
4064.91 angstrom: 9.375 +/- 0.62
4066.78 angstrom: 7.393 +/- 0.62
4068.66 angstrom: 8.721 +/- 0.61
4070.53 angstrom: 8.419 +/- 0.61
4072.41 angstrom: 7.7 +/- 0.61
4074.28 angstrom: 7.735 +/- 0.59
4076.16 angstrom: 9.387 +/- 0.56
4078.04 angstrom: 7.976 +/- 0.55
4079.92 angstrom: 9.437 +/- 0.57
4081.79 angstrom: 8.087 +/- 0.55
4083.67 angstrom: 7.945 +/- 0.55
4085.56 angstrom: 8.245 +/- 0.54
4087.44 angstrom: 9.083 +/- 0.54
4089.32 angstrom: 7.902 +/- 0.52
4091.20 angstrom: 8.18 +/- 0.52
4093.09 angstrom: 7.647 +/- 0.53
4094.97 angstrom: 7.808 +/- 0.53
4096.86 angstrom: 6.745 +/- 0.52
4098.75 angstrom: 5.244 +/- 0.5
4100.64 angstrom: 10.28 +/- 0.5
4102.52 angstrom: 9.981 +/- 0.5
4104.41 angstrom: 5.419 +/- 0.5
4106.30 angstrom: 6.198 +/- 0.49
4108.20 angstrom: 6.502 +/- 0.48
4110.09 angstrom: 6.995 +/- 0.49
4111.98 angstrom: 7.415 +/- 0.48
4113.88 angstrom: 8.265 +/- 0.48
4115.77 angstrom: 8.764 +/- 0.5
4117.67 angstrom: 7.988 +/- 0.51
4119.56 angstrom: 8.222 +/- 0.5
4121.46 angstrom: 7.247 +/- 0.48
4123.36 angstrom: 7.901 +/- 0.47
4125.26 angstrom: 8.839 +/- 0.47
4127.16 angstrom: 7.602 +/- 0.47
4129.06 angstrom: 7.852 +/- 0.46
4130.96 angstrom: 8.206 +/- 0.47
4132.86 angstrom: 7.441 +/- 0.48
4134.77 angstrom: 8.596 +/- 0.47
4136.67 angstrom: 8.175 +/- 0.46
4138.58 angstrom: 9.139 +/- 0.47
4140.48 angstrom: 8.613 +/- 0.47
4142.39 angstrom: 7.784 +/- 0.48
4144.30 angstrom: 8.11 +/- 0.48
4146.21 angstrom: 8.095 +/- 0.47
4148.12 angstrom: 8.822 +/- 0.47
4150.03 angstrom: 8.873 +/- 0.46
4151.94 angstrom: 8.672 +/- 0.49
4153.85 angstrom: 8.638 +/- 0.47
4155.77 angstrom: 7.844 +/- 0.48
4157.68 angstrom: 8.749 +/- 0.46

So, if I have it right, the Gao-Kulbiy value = 4.7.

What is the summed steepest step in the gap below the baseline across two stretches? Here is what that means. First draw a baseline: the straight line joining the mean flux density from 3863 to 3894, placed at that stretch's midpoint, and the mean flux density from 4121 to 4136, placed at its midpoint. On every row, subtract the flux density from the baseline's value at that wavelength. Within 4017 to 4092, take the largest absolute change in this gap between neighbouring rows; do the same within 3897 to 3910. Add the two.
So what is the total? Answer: 3.8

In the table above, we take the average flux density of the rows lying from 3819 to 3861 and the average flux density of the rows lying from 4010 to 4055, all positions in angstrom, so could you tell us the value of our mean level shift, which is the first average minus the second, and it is -1.2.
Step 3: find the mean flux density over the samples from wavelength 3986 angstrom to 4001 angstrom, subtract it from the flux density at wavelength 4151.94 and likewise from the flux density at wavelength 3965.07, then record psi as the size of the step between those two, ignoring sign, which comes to 2.5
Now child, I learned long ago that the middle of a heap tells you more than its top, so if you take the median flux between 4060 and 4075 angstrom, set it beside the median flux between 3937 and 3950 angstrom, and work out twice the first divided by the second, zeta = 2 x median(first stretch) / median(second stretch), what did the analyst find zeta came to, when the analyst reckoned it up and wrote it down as 2.06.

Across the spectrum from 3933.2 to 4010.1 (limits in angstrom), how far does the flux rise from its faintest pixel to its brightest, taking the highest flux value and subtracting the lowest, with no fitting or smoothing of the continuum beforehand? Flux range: 4.5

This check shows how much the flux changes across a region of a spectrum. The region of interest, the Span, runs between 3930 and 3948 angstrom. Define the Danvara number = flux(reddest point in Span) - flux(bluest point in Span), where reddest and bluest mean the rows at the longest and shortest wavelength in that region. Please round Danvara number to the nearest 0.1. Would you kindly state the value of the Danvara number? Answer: 0.3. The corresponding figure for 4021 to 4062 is 0.3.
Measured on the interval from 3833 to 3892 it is 0.8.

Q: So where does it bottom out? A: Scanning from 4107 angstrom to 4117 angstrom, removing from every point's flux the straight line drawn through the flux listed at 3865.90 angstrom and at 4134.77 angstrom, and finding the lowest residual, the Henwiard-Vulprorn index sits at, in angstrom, 4108.20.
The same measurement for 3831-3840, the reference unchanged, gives 3833.99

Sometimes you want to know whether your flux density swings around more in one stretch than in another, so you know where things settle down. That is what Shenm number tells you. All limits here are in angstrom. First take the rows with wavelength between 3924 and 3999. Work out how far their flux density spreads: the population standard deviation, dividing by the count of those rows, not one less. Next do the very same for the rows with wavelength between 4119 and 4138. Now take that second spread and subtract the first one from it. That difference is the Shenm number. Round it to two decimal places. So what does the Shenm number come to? -0.70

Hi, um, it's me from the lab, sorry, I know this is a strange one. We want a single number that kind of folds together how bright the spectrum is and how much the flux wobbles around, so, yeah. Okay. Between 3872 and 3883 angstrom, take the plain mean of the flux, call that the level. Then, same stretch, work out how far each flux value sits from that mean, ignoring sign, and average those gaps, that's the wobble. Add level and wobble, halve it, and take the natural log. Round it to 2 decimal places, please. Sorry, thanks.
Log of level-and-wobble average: 1.46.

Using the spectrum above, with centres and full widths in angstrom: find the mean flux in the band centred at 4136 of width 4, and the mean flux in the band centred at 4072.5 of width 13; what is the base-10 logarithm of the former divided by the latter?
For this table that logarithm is 0.01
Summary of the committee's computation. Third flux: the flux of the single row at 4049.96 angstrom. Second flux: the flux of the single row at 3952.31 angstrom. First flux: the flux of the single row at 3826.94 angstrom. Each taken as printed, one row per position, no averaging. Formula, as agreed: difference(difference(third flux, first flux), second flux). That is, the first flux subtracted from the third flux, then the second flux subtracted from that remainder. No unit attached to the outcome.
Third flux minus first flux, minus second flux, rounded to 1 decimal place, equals -6.6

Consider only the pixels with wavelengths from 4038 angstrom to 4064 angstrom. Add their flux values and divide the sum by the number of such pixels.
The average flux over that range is 8.6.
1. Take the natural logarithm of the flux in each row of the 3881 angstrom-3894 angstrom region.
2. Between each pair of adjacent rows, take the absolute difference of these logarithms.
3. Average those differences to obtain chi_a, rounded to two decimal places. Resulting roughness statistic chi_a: 0.21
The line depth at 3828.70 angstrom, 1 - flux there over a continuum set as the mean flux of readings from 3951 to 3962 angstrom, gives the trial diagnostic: 0.10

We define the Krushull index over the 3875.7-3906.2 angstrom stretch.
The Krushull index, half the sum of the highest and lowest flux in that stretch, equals 8.1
